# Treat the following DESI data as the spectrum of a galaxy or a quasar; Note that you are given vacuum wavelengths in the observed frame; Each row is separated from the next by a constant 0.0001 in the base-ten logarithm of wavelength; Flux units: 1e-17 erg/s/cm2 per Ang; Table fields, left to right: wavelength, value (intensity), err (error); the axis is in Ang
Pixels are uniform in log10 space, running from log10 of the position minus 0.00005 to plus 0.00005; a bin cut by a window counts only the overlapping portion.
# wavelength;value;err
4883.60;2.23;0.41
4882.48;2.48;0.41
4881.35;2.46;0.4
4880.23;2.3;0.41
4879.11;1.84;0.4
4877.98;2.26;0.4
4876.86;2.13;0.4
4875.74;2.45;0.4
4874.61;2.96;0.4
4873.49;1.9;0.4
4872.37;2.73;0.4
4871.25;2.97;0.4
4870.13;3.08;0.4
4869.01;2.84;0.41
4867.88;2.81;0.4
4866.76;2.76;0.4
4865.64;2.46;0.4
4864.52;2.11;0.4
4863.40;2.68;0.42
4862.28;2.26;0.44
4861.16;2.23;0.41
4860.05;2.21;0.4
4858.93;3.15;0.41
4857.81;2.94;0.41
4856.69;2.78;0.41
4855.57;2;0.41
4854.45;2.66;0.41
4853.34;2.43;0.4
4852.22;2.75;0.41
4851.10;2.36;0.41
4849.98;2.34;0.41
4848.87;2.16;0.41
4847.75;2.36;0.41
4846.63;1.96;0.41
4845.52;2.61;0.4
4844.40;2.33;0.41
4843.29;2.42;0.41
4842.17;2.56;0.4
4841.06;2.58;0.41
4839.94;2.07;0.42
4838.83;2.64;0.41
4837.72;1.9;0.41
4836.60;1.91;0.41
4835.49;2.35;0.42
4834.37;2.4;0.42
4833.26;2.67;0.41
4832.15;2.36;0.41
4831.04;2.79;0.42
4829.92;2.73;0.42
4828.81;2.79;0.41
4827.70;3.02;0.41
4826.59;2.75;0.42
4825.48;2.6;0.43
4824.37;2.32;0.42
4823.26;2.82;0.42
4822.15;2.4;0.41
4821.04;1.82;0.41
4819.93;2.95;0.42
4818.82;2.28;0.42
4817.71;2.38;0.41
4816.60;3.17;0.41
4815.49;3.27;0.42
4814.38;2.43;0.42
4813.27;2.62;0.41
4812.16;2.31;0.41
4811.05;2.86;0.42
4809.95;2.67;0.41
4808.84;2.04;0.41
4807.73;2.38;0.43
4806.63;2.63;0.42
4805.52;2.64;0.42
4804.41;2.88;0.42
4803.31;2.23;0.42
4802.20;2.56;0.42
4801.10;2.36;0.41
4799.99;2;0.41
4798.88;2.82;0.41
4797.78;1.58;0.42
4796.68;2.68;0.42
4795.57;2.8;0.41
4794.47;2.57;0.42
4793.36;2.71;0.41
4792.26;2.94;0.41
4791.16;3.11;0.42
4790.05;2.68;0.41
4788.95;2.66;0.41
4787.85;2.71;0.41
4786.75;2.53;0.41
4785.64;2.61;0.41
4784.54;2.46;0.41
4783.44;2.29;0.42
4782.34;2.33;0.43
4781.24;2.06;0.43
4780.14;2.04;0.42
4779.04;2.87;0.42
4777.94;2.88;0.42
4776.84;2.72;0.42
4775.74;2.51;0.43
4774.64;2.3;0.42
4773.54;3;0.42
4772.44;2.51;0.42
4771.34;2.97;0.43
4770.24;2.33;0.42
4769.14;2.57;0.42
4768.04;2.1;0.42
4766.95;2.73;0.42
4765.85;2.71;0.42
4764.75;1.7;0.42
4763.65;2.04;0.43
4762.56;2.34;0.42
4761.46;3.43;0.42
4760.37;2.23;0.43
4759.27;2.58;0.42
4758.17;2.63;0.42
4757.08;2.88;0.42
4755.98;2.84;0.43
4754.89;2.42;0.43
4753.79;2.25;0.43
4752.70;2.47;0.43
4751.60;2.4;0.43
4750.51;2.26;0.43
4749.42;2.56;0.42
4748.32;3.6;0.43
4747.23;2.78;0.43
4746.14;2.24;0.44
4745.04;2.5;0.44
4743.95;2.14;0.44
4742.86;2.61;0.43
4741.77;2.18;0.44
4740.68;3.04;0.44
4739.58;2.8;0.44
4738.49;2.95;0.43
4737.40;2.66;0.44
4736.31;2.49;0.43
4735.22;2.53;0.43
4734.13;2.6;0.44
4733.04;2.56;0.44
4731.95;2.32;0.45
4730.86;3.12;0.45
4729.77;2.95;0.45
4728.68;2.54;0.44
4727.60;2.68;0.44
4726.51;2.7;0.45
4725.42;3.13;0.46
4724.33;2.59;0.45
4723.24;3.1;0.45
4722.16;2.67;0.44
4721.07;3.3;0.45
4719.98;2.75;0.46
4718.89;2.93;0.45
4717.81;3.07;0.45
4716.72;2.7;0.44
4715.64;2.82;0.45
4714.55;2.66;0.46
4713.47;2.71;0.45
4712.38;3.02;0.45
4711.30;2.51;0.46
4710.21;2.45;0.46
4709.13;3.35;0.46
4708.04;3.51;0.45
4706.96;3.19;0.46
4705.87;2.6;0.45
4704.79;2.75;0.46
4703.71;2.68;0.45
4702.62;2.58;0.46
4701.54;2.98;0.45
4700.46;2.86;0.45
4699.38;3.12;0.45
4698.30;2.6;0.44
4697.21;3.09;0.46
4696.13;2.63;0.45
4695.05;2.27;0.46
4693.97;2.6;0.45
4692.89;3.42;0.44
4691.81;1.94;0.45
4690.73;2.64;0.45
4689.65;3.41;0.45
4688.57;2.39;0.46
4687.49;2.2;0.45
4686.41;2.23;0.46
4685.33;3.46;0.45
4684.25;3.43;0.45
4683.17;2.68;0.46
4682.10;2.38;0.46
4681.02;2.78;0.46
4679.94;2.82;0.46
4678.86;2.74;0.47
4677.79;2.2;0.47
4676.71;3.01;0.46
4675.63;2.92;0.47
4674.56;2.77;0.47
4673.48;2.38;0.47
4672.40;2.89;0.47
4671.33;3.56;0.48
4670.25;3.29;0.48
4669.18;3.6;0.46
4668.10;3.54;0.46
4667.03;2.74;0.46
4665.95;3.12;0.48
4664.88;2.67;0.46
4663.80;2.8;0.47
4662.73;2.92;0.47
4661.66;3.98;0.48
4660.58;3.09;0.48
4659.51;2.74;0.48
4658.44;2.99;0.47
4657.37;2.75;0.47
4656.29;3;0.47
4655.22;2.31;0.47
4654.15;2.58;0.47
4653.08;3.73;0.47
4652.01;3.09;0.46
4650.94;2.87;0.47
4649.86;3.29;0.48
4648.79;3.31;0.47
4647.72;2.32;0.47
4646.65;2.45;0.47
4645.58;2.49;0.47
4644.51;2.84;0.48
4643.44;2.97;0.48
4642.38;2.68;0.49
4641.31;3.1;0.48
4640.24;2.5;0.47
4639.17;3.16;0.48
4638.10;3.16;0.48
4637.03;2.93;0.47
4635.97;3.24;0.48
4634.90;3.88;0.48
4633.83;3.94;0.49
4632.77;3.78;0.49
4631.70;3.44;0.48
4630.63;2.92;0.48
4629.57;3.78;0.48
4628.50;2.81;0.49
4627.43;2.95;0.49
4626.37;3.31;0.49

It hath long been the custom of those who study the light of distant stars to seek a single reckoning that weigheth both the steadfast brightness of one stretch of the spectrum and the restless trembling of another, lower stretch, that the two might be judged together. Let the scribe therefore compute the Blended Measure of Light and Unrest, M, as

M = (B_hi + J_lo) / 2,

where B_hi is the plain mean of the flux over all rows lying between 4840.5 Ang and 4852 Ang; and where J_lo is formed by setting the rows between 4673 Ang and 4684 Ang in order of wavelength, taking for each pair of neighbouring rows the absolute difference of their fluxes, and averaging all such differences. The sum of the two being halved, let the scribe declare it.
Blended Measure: 1.34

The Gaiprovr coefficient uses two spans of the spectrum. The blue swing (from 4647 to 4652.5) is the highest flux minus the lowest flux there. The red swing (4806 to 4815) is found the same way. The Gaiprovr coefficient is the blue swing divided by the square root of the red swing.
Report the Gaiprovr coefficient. 1.1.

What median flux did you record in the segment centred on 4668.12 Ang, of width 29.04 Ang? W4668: 2.82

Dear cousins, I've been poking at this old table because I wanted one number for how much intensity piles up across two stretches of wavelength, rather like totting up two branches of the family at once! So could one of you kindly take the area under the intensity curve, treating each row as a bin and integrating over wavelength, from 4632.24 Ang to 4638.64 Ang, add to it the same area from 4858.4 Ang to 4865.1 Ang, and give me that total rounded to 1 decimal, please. 38.7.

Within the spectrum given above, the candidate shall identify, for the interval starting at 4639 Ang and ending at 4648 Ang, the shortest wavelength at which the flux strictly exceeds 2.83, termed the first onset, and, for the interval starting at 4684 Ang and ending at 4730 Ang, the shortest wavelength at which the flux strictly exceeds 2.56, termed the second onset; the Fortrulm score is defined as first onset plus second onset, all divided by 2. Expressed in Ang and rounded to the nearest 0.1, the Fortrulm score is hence 4661.7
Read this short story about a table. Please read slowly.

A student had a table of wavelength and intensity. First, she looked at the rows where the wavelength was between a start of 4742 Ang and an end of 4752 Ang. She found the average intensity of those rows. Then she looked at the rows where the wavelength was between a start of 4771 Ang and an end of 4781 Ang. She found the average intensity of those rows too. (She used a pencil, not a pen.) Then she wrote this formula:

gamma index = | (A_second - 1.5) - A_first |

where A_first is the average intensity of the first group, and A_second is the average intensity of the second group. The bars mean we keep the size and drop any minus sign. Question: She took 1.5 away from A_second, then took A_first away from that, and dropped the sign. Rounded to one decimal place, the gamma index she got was 1.4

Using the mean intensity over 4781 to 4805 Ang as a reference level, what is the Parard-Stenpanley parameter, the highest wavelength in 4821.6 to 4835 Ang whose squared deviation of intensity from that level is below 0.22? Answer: 4834.37 Ang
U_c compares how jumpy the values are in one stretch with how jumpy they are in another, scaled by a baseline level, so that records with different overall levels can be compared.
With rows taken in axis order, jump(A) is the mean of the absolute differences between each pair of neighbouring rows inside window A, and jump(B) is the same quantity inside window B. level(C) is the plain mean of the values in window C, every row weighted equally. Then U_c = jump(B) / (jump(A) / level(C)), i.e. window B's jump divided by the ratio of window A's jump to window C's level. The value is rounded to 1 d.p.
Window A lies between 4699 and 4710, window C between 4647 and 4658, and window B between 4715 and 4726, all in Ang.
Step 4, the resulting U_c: 4.7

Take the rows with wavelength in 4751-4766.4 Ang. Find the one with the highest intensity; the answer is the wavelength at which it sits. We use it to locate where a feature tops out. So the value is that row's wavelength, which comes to 4761.46 Ang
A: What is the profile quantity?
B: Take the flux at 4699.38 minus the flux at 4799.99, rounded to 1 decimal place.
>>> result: 1.1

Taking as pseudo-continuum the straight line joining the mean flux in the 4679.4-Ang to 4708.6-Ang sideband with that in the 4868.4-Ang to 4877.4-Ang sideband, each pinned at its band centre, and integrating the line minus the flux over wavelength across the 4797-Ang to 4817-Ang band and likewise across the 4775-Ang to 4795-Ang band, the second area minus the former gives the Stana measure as -1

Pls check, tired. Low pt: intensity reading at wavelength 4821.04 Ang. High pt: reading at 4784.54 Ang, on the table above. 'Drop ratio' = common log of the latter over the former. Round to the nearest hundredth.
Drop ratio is 0.13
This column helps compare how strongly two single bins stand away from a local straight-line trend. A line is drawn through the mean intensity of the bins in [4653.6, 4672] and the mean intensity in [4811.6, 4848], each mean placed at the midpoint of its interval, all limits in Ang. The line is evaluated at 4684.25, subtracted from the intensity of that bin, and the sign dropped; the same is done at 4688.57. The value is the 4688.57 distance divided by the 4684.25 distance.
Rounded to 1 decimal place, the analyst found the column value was 1.2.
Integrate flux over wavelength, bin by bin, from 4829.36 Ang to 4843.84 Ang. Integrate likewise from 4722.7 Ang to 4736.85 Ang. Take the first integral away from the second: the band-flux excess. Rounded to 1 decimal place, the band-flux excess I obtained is 3.5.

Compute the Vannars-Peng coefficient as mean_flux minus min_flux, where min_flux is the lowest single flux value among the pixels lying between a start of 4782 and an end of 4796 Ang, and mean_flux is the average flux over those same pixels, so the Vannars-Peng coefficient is 0.36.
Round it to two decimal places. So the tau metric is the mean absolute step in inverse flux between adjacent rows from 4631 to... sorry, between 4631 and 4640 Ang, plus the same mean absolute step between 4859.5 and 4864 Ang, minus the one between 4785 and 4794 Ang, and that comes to 0.03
